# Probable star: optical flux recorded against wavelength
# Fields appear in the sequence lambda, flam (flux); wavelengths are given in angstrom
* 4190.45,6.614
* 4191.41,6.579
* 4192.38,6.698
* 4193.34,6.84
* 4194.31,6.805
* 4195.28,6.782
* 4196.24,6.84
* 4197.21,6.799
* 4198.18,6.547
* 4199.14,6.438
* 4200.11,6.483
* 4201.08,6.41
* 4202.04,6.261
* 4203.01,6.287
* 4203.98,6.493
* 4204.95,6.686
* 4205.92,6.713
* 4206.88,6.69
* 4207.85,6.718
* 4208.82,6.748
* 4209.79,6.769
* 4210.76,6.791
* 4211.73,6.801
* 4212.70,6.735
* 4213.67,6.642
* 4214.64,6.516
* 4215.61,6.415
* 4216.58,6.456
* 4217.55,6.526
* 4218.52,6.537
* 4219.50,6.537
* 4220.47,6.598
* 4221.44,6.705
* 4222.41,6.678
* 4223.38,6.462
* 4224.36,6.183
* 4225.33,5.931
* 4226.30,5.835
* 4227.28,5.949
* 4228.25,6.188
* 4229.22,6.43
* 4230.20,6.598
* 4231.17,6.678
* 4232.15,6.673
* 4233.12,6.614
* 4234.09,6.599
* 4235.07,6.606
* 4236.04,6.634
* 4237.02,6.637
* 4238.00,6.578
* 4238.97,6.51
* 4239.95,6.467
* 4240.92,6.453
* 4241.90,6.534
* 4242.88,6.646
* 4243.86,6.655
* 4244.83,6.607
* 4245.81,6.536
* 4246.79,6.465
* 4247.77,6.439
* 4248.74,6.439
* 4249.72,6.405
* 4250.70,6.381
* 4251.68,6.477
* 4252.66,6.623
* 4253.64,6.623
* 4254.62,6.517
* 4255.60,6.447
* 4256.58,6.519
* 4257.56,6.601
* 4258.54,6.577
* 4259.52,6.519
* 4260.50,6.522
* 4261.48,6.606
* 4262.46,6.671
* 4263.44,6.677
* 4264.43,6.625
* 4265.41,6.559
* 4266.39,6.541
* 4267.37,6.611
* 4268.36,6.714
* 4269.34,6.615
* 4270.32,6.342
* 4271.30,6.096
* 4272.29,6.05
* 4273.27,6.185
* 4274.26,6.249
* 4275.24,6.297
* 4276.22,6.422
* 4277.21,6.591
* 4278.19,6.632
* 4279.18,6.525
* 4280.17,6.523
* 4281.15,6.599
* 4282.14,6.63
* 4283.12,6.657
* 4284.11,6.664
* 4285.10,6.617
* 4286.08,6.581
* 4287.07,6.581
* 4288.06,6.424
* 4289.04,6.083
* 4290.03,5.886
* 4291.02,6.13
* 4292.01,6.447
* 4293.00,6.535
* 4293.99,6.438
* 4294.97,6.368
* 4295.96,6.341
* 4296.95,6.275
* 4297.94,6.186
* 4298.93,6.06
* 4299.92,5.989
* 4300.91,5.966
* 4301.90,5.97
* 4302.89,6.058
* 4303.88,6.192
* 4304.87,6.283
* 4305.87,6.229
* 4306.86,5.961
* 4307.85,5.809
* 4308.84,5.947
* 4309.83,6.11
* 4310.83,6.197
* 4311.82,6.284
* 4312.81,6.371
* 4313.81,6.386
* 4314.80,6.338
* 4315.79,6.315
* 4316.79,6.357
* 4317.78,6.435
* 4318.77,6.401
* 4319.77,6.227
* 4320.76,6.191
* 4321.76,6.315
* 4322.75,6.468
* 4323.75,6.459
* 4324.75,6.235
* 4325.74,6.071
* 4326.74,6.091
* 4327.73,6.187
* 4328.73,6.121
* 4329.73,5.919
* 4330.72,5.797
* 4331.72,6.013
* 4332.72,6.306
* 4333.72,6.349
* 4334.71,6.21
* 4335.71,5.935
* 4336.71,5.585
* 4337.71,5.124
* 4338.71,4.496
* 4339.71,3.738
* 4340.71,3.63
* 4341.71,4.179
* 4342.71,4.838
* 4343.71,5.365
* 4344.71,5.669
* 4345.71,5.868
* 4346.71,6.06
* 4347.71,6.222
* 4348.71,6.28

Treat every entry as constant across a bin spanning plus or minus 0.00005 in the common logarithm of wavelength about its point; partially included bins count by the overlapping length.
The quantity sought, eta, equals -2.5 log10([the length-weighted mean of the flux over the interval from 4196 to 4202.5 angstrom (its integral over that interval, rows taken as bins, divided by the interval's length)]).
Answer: -2.04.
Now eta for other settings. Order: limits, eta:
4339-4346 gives -1.68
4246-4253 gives -2.03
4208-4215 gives -2.07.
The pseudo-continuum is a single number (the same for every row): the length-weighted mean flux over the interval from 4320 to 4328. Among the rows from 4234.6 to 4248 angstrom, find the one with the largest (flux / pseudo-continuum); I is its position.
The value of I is 4243.86 angstrom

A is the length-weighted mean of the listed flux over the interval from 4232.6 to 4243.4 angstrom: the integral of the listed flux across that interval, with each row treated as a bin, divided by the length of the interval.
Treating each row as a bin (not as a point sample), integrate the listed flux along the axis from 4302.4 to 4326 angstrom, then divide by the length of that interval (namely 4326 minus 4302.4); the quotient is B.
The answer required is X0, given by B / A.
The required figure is 0.95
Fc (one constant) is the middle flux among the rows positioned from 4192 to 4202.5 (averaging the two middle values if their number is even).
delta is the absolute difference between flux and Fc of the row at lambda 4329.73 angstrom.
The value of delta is 0.78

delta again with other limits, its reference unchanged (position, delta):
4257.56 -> 0.10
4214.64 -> 0.18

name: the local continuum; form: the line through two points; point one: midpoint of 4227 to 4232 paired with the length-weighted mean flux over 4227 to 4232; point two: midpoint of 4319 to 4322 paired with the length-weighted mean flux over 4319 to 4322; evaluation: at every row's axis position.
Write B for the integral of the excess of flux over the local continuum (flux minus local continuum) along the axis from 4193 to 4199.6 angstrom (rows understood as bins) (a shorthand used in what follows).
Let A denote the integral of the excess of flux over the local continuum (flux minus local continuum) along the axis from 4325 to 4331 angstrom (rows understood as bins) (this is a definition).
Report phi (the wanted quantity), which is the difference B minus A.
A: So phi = 3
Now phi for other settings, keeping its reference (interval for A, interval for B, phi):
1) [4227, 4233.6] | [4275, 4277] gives 0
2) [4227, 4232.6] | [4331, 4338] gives -2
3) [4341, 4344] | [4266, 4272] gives 5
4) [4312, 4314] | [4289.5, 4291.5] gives -1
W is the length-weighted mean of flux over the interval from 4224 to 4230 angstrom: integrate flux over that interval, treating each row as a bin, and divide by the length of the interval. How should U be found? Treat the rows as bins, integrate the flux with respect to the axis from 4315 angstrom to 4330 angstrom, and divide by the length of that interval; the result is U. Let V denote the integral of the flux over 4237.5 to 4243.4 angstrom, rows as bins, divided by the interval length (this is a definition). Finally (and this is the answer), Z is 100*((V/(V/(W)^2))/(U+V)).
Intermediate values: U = 6.26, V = 6.53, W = 6.1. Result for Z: 292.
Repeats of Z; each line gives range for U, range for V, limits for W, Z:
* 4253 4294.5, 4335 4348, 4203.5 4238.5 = 368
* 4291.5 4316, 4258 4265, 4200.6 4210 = 338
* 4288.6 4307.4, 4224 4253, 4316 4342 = 268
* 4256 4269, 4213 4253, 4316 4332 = 295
